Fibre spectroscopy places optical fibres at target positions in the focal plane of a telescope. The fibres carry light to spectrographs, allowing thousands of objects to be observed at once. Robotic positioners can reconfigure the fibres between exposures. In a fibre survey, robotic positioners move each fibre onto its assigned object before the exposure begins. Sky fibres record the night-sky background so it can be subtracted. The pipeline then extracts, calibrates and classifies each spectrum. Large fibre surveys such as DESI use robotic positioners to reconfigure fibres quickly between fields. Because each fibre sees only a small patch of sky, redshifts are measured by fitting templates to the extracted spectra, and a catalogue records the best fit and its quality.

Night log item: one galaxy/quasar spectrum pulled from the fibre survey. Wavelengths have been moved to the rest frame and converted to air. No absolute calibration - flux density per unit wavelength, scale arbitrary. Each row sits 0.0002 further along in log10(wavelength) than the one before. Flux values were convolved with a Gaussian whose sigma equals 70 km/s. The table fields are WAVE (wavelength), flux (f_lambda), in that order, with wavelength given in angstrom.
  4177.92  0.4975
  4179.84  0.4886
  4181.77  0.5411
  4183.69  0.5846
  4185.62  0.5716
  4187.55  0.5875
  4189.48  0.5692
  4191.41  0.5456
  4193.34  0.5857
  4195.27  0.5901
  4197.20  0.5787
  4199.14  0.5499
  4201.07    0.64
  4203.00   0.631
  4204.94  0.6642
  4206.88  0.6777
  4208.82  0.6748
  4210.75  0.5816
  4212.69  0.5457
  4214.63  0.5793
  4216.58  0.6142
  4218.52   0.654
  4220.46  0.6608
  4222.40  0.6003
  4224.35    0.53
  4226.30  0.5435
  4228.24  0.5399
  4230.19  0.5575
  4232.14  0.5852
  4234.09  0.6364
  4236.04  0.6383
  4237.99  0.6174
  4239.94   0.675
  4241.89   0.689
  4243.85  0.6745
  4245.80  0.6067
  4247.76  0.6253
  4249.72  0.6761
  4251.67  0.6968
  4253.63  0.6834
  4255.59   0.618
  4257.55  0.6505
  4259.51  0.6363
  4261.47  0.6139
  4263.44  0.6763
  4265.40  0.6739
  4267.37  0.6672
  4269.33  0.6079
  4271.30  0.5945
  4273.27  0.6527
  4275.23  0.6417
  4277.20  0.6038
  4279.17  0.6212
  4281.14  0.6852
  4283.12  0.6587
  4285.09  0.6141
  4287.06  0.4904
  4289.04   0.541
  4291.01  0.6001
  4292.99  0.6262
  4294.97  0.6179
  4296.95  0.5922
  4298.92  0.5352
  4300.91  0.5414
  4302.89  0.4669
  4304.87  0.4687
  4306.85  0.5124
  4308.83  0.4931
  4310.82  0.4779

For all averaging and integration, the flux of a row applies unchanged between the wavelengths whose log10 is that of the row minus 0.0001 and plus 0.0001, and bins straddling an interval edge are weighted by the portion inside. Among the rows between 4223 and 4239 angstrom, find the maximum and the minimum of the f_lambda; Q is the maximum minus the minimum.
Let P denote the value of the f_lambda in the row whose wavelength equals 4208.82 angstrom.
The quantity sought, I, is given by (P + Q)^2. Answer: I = 0.61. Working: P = 0.6748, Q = 0.11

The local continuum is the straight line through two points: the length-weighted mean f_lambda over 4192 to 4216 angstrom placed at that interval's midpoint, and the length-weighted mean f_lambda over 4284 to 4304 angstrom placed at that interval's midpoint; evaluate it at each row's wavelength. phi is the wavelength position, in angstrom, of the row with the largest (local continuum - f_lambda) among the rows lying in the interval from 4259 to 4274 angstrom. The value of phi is 4271.30 angstrom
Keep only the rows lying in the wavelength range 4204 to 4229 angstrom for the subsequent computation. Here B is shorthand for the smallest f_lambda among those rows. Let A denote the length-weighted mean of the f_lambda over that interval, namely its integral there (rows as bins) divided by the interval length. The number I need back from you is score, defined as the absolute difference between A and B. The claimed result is 0.076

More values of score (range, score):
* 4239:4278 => 0.054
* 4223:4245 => 0.078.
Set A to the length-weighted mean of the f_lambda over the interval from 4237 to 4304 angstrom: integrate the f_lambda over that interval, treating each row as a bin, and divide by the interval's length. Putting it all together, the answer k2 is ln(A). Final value -0.474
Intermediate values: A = 0.622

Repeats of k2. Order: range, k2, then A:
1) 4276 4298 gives -0.503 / 0.605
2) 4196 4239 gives -0.503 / 0.605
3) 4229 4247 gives -0.462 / 0.630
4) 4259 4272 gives -0.447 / 0.639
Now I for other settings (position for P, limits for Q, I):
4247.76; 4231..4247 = 0.53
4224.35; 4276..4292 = 0.53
